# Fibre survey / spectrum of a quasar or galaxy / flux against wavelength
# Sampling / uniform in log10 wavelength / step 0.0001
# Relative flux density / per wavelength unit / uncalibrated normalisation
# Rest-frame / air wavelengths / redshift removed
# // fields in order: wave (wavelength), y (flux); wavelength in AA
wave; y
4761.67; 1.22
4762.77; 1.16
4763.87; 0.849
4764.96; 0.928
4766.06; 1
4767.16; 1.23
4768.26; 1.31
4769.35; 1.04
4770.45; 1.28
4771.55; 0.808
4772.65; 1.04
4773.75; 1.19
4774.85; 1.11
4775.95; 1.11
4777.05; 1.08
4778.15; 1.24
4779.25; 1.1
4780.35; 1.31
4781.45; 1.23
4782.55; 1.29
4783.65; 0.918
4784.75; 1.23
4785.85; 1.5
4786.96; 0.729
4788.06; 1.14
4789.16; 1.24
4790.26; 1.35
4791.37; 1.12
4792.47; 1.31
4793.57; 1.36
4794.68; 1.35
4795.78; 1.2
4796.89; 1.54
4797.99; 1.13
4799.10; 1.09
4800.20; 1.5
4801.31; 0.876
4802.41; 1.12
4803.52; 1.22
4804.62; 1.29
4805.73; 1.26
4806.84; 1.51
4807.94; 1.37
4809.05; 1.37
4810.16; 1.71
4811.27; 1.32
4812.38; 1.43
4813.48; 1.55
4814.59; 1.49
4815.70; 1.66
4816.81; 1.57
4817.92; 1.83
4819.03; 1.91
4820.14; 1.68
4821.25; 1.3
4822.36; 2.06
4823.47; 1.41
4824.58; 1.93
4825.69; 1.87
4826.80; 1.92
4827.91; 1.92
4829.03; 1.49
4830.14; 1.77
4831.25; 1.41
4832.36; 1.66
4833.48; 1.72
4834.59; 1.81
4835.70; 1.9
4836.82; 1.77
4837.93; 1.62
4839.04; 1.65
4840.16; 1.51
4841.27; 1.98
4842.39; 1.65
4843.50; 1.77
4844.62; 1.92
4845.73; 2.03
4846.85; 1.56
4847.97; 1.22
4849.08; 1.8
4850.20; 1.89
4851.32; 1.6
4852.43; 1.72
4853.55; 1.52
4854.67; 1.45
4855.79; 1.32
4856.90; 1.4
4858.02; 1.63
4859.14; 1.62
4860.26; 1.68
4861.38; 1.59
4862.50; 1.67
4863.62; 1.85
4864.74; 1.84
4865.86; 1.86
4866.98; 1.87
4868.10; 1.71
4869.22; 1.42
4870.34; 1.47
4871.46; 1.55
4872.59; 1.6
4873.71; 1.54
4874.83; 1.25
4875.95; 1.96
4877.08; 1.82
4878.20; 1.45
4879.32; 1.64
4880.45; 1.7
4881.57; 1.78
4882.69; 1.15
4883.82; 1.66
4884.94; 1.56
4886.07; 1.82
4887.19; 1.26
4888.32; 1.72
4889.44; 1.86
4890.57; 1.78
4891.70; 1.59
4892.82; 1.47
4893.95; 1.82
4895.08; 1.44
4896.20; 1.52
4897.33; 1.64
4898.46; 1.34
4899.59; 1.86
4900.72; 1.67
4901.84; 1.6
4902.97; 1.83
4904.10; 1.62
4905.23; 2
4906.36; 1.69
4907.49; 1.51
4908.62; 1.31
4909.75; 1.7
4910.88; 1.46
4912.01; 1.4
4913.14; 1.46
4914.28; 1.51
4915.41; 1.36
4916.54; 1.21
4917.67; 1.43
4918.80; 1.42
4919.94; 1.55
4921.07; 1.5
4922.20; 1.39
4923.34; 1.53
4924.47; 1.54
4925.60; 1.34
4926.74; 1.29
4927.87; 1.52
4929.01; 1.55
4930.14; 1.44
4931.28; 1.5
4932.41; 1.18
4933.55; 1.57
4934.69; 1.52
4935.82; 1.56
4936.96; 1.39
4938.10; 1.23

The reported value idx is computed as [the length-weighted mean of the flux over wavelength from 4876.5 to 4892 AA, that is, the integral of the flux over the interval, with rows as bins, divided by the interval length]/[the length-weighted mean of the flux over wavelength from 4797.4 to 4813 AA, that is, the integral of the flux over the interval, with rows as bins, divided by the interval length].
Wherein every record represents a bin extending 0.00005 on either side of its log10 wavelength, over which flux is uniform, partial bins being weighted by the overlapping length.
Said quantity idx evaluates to 1.25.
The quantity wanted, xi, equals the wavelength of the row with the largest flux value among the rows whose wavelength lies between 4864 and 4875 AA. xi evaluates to 4866.98 AA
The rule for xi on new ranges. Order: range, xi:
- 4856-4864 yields 4863.62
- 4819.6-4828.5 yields 4822.36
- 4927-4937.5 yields 4933.55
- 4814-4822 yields 4819.03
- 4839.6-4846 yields 4845.73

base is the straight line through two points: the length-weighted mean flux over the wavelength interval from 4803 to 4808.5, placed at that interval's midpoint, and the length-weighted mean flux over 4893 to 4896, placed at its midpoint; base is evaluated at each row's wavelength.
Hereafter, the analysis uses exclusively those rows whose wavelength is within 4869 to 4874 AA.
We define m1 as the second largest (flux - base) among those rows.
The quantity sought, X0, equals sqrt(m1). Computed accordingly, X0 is 0.15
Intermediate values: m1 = 0.0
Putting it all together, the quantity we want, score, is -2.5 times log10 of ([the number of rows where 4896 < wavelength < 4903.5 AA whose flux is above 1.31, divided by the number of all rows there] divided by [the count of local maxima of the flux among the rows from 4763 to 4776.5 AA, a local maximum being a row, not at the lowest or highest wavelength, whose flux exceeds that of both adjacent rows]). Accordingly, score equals 1.2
